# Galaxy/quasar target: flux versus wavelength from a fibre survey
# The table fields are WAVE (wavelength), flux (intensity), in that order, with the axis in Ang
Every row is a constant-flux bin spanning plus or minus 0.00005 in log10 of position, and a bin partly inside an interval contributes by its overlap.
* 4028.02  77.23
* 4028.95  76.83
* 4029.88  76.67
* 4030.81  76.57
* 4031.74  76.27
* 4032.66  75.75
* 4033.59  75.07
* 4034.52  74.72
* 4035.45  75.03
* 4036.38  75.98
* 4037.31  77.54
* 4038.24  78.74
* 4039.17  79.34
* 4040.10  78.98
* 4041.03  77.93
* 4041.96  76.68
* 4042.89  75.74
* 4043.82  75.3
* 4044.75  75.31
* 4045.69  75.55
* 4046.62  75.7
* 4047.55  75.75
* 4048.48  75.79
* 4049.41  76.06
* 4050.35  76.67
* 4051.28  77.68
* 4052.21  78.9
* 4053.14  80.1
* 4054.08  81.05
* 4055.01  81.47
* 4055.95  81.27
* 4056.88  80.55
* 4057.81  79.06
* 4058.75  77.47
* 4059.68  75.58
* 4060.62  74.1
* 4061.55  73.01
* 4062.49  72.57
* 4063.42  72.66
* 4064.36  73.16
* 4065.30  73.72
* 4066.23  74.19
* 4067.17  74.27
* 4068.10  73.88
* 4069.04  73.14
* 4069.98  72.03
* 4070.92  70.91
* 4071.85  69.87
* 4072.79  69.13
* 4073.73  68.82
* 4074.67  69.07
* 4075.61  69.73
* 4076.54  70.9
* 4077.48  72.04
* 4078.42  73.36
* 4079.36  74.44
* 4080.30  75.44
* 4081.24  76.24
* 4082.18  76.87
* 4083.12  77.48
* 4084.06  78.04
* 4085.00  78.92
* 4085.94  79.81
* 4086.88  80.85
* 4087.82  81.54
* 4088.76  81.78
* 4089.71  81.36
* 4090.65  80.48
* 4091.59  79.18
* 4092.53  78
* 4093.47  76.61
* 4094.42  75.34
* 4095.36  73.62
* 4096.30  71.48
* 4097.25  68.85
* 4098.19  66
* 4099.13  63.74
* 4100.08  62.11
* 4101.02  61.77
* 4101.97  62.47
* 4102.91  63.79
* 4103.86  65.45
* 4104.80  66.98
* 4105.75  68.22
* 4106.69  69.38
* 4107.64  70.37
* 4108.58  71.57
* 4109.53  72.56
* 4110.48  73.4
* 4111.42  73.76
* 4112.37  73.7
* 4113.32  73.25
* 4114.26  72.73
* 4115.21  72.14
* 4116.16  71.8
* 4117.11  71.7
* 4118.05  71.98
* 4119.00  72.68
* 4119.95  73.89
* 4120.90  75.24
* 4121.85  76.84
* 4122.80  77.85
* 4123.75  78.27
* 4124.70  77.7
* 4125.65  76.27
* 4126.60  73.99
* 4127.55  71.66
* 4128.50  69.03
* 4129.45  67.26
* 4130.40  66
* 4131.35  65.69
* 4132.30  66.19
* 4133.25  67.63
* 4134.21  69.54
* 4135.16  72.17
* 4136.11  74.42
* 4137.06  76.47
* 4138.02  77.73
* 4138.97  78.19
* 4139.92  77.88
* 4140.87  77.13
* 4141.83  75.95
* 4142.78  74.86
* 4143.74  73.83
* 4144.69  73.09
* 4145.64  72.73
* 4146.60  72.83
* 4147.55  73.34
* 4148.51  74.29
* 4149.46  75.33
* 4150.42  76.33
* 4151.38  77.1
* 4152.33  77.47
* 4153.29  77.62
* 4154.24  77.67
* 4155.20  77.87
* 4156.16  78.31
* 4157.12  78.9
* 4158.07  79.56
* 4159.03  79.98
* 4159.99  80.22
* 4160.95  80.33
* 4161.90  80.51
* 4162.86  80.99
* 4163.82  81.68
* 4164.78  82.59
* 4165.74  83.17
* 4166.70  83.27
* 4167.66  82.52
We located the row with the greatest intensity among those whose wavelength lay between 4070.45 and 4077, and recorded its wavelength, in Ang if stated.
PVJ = 4070.92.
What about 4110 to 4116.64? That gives 4111.42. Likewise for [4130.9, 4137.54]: 4137.06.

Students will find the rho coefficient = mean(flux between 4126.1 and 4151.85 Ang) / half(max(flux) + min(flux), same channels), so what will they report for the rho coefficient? 1.01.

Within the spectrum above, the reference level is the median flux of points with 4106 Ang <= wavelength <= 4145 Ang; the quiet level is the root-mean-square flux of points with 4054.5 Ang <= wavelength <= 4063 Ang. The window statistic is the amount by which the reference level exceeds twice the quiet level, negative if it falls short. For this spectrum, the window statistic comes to -81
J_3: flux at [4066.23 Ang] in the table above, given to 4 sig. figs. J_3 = 74.19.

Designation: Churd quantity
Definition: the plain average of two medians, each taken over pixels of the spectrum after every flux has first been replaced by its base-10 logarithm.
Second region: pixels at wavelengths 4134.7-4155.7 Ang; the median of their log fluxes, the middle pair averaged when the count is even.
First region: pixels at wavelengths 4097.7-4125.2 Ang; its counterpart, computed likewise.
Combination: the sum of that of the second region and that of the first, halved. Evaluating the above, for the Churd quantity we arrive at 1.87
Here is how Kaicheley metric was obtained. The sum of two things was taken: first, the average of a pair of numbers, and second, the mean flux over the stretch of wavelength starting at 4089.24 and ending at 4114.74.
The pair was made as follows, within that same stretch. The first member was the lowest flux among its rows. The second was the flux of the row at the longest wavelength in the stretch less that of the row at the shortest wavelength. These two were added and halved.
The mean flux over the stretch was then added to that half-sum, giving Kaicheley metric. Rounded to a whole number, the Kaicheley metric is 98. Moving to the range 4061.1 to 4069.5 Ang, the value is 110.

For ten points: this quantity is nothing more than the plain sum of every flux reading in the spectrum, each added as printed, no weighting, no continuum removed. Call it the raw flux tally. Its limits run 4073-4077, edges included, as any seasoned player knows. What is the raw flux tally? 279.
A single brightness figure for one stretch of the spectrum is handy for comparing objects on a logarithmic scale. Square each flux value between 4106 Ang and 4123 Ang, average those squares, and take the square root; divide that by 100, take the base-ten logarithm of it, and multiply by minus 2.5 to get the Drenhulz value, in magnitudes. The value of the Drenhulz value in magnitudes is 0.341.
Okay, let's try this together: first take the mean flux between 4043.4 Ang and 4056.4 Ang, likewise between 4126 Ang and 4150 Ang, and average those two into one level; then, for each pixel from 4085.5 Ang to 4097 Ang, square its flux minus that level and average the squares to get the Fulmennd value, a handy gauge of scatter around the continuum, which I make 21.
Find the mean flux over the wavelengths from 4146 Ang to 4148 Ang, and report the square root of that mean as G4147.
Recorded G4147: 8.55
